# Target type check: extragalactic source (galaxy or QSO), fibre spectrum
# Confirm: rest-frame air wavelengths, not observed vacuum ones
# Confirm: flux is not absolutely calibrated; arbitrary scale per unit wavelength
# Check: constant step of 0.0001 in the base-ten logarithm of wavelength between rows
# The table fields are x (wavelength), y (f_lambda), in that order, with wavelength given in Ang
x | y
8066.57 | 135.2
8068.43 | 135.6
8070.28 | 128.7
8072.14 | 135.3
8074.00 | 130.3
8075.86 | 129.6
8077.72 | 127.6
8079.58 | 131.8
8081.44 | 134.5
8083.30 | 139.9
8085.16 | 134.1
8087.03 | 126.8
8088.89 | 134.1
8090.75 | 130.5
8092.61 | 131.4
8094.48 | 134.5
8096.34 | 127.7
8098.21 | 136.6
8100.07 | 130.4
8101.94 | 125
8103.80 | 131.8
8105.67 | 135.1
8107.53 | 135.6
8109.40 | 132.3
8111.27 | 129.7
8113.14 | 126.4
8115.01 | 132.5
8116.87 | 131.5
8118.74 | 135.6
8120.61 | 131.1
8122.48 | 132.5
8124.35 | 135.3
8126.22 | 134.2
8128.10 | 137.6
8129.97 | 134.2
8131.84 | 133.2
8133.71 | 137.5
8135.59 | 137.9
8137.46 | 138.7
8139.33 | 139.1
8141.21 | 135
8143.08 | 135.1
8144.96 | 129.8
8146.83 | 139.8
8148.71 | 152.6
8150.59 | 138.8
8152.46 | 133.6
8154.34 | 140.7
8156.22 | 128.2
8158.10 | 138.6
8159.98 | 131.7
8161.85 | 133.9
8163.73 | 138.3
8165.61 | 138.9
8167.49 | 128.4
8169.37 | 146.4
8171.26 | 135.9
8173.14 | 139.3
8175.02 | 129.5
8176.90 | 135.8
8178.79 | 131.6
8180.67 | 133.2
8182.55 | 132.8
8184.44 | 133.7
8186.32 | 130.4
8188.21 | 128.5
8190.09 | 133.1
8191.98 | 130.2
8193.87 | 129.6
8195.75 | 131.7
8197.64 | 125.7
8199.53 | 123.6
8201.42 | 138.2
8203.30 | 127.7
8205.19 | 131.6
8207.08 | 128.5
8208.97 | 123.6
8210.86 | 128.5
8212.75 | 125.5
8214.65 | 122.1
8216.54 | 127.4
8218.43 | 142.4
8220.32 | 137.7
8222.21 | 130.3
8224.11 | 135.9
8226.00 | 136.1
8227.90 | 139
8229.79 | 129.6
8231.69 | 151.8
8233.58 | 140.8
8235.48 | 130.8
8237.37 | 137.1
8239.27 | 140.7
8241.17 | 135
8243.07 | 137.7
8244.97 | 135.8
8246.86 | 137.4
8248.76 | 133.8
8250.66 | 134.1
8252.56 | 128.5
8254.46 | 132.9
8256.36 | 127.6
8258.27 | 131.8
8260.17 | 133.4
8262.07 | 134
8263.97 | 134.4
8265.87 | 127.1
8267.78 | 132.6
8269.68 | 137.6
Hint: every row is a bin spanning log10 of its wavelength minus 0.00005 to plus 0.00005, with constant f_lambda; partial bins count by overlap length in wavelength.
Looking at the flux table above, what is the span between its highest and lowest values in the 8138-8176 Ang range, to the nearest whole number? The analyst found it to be 24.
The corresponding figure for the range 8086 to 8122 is 12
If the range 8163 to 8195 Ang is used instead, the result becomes 18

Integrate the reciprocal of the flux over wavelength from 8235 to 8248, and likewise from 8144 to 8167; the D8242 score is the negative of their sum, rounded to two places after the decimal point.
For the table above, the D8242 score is -0.26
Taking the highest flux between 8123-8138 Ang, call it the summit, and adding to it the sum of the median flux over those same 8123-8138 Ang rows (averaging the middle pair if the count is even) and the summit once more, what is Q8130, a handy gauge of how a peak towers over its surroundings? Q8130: 414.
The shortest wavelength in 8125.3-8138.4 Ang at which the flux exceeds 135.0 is 8128.10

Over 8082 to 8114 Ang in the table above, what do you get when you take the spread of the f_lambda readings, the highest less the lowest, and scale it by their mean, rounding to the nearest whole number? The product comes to 1965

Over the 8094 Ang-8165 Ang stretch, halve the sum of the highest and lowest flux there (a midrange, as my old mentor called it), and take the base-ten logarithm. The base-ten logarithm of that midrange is 2.14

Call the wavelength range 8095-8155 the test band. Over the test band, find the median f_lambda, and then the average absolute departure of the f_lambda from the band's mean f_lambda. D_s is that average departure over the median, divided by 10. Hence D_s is 0.0027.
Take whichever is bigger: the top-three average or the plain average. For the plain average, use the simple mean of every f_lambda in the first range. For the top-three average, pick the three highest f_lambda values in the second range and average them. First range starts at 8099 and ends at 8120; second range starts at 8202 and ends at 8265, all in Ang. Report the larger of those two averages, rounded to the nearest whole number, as 145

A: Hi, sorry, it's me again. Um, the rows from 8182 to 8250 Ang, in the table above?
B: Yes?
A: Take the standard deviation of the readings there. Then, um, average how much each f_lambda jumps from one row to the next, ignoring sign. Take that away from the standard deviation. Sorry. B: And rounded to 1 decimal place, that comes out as 0.6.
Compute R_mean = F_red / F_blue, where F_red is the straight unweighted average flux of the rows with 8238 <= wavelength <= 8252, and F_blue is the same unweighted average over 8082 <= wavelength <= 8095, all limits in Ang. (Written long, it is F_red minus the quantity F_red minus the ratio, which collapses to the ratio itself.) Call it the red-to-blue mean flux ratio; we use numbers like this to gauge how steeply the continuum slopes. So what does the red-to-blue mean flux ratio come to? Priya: 1.02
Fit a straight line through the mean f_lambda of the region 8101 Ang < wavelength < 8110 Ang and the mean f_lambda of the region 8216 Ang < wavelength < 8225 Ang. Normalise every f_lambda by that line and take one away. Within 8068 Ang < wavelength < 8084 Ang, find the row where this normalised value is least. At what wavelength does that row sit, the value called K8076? 8077.72 Ang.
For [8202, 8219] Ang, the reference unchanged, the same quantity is 8214.65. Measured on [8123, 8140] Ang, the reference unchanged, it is 8131.84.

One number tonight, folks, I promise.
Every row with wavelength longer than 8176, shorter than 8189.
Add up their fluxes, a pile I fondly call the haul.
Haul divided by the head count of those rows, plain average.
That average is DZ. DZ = 132.3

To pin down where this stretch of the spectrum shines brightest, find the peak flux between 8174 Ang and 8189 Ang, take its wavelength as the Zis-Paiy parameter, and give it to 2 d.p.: 8176.90 Ang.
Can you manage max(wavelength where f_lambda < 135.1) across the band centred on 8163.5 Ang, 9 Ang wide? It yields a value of 8167.49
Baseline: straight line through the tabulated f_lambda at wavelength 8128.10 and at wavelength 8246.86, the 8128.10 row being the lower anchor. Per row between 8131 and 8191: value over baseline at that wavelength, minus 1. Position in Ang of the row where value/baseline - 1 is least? 8156.22 Ang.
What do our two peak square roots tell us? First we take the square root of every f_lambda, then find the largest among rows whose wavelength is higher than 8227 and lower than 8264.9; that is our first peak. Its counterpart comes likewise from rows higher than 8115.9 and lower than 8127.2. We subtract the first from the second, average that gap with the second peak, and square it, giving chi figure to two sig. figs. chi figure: 30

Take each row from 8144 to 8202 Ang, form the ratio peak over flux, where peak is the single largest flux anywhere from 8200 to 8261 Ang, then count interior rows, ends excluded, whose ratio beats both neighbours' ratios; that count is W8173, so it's 11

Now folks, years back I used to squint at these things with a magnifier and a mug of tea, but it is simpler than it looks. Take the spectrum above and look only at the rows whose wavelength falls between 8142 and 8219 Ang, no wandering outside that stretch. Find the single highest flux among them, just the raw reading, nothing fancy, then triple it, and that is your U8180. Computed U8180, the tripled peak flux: 458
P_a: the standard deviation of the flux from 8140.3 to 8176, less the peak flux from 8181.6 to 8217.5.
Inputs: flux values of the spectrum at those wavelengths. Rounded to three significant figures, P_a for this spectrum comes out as -132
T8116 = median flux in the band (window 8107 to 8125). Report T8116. 132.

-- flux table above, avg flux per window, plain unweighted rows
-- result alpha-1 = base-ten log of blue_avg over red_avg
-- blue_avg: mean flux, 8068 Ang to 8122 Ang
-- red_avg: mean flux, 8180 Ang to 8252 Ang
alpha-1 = -0.003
